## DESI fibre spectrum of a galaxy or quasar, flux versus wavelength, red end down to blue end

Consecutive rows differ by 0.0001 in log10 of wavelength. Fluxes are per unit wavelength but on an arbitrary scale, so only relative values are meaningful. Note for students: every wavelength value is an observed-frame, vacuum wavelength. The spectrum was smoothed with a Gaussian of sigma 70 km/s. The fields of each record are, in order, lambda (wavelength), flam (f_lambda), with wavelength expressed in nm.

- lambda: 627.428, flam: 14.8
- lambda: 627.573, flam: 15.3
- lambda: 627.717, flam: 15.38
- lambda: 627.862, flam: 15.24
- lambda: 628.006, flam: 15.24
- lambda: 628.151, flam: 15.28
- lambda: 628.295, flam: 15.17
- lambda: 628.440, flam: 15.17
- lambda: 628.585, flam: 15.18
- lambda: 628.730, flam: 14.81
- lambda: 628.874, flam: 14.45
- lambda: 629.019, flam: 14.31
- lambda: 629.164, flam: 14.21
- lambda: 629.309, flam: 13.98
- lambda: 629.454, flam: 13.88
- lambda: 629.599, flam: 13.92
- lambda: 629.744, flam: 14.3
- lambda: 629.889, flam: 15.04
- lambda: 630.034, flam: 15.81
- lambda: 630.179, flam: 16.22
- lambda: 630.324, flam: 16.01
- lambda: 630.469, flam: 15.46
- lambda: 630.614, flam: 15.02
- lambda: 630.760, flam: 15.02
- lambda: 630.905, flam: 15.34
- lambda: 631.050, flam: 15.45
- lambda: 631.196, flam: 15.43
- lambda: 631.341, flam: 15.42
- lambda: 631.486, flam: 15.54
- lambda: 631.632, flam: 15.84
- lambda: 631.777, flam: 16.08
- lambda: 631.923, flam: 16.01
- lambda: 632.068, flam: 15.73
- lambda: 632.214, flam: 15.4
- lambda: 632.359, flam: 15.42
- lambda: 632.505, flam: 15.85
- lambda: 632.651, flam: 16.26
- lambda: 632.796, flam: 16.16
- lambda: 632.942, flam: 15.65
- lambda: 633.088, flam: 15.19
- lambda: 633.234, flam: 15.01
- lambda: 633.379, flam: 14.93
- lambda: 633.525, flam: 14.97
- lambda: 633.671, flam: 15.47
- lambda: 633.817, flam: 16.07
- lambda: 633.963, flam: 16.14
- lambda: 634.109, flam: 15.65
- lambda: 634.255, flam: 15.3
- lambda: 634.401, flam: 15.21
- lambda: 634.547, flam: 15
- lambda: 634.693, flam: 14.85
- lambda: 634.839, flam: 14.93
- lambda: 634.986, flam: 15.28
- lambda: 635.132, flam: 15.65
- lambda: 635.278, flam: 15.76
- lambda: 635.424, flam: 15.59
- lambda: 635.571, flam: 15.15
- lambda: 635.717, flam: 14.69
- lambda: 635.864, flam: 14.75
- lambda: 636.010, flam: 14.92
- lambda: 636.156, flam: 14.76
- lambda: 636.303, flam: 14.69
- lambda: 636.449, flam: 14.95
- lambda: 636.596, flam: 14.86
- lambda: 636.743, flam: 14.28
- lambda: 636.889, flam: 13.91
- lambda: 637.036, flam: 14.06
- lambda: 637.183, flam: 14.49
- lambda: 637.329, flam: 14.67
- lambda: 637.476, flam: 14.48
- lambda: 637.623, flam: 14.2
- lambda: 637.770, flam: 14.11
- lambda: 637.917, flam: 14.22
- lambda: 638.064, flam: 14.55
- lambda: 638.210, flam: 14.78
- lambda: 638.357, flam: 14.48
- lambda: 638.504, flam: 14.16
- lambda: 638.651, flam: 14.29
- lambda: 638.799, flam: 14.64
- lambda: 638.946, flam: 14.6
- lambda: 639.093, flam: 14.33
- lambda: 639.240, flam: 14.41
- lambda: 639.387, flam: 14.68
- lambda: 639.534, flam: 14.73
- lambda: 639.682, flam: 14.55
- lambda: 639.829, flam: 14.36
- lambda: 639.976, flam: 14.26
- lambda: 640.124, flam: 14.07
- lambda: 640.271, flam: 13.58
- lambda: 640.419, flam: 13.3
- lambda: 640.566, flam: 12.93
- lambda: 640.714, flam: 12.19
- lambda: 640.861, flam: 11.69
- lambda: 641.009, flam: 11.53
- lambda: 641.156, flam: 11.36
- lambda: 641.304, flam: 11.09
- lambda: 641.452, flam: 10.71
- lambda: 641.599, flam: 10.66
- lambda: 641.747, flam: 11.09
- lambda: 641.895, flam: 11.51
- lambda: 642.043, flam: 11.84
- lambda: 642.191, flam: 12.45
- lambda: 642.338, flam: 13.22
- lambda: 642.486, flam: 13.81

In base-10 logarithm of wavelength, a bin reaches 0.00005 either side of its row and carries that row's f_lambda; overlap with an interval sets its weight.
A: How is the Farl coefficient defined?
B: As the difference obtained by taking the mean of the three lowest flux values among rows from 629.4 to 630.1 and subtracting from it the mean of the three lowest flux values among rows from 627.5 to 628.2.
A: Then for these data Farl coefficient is -1.2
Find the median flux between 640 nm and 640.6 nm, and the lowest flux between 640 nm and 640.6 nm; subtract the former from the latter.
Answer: -0.51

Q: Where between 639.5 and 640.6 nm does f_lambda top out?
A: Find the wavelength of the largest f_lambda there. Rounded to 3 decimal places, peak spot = 639.534 nm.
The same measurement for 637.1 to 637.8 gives 637.329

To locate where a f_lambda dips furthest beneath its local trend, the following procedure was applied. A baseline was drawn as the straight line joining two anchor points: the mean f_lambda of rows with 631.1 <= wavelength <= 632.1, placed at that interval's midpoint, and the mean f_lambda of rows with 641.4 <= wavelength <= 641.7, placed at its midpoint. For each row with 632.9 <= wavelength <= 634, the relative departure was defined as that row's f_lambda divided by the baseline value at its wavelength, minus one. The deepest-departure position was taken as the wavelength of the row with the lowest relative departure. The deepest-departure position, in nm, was 633.379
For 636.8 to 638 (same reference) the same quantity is 636.889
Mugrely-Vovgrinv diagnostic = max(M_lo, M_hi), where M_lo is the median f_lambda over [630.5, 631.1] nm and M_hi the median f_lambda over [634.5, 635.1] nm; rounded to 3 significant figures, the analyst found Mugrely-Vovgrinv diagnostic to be 15.2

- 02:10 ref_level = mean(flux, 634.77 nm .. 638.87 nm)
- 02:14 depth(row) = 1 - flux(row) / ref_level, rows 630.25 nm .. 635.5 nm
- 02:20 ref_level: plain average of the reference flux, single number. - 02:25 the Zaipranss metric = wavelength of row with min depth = 632.651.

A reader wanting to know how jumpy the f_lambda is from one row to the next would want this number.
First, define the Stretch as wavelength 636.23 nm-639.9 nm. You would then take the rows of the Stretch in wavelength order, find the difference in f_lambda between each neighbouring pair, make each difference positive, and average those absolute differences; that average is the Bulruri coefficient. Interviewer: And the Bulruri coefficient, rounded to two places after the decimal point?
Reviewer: 0.23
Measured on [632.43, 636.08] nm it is 0.27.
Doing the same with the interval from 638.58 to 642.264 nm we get 0.29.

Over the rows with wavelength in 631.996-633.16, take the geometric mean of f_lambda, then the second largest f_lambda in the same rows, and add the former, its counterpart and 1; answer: 32.9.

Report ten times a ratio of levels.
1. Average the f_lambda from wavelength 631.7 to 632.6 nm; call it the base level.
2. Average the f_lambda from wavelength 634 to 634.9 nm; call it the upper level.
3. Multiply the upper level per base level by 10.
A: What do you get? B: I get 9.6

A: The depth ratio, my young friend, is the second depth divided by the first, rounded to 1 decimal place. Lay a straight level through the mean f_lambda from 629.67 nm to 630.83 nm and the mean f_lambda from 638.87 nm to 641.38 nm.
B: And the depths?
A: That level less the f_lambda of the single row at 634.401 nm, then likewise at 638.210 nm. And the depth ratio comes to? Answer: 1.5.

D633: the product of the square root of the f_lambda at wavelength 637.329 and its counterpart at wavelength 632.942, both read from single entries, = 15.2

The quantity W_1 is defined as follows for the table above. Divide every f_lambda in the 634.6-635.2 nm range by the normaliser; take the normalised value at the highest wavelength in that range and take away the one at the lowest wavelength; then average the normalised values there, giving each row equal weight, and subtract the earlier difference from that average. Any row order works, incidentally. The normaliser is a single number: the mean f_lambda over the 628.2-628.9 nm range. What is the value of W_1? 0.96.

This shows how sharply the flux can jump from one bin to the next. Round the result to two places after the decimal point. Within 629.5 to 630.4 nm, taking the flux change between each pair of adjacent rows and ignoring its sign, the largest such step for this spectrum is 0.77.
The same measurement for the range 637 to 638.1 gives 0.43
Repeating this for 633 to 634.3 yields 0.60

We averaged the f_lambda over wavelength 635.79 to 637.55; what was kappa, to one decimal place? 14.6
